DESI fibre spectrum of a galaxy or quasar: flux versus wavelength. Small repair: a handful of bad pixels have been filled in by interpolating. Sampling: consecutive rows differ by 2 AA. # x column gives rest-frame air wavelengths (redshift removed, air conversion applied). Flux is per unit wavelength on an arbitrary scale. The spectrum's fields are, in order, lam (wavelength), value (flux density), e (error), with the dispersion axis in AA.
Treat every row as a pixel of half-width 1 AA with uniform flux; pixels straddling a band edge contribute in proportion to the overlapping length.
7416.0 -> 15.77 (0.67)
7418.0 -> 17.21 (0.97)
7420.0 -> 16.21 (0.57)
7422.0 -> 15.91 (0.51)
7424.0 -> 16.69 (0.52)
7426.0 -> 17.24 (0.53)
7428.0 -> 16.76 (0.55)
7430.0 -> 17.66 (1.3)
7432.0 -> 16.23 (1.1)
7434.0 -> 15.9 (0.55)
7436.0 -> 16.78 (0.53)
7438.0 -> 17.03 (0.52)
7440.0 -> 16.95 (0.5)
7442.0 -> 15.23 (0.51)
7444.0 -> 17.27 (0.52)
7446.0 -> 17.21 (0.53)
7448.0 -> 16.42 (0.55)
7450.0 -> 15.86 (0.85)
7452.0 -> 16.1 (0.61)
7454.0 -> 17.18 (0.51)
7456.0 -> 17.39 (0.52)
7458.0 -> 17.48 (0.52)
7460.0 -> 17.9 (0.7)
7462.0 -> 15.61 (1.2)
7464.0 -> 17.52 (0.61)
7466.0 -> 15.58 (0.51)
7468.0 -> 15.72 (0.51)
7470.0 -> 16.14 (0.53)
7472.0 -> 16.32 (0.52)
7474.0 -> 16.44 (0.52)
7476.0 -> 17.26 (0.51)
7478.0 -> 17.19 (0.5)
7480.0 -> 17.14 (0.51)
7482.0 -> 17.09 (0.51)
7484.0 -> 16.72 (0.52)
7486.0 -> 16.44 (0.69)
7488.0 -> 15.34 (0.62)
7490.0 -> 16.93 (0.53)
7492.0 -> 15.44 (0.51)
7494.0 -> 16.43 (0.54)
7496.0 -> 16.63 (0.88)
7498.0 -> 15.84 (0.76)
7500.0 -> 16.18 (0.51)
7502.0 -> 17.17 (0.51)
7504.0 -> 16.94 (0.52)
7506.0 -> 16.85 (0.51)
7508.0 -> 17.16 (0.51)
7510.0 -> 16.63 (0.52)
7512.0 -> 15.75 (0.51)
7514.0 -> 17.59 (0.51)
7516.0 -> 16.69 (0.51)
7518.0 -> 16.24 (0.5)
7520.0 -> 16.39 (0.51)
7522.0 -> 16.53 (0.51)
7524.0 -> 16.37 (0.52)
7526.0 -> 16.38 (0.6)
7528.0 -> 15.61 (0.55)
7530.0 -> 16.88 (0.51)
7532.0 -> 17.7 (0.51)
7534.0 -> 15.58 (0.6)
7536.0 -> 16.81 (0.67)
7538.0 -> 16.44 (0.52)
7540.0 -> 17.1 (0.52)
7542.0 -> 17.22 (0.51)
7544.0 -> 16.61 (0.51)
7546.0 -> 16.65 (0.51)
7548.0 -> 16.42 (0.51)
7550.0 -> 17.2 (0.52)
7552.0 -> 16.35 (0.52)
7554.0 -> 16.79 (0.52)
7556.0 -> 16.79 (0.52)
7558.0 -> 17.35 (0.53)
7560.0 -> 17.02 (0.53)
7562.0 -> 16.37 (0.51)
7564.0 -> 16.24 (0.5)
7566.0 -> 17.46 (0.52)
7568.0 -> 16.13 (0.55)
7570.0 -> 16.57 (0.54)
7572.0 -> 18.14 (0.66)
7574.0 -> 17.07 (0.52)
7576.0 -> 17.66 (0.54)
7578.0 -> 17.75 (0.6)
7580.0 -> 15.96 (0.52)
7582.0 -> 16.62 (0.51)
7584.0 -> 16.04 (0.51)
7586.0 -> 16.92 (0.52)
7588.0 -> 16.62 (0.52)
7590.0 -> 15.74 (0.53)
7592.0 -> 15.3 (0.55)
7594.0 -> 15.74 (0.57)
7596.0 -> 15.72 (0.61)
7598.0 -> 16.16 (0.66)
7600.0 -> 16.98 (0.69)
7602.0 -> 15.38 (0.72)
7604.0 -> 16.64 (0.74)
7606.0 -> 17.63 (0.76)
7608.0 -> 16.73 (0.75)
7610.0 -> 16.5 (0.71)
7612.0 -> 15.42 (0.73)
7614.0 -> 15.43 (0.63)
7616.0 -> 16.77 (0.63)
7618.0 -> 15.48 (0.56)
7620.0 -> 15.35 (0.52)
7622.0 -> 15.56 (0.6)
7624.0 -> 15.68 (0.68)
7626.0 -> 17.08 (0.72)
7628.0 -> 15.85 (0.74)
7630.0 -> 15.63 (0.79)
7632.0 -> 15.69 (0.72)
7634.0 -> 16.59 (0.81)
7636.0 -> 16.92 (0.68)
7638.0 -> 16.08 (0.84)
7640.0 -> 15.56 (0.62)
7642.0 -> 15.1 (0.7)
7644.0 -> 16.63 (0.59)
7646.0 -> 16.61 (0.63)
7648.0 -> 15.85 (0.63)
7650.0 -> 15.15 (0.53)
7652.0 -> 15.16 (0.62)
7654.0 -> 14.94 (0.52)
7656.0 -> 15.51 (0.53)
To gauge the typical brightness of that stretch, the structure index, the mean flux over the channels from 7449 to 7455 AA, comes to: 16.4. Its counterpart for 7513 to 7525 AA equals 16.6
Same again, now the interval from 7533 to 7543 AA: 16.6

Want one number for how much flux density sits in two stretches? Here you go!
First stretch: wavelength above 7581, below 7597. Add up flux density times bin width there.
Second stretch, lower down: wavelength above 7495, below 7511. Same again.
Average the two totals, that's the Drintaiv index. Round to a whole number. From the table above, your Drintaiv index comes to 262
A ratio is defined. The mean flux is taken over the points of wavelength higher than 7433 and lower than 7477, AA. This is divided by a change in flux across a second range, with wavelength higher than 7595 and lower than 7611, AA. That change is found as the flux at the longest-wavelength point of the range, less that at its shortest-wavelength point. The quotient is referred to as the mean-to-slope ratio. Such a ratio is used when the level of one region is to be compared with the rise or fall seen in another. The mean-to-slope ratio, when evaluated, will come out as 21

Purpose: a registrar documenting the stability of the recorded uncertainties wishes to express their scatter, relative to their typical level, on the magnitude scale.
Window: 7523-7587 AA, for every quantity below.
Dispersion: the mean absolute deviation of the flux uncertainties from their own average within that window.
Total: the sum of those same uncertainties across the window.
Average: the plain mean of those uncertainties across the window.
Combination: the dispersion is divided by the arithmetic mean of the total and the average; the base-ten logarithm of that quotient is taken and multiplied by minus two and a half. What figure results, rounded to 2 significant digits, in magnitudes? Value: 6.2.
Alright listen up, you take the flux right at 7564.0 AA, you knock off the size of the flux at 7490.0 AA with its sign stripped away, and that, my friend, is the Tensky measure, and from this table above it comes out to -0.7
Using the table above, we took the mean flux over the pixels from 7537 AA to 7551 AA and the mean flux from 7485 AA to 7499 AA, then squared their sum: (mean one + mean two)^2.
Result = 1086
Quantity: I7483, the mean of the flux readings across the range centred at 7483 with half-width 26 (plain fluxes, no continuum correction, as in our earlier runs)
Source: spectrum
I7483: 16.6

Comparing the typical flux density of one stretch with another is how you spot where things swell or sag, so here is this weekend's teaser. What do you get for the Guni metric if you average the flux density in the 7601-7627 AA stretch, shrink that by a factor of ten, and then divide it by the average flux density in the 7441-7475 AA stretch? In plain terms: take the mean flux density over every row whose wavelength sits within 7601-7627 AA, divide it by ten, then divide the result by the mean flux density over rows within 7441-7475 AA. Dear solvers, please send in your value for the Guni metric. 0.097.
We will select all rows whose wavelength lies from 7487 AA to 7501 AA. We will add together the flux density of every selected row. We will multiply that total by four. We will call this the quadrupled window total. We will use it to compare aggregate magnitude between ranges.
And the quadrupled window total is 451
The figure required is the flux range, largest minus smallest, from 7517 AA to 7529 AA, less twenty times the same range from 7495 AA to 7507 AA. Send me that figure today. -26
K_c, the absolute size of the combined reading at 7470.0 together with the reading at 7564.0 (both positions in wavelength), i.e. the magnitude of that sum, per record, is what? 32.4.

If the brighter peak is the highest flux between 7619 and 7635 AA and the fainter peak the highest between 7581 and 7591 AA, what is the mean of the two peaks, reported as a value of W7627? 17.0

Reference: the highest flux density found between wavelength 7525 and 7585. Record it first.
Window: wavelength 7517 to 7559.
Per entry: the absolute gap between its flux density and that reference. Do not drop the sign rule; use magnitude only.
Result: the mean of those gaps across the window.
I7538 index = 1.50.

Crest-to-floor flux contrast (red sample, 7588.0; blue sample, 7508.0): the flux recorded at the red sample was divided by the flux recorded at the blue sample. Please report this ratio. 0.97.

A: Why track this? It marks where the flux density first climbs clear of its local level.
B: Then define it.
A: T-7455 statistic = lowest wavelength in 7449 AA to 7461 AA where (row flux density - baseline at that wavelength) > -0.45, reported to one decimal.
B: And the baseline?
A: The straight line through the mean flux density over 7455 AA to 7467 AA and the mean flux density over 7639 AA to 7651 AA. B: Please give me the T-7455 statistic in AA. 7454.0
